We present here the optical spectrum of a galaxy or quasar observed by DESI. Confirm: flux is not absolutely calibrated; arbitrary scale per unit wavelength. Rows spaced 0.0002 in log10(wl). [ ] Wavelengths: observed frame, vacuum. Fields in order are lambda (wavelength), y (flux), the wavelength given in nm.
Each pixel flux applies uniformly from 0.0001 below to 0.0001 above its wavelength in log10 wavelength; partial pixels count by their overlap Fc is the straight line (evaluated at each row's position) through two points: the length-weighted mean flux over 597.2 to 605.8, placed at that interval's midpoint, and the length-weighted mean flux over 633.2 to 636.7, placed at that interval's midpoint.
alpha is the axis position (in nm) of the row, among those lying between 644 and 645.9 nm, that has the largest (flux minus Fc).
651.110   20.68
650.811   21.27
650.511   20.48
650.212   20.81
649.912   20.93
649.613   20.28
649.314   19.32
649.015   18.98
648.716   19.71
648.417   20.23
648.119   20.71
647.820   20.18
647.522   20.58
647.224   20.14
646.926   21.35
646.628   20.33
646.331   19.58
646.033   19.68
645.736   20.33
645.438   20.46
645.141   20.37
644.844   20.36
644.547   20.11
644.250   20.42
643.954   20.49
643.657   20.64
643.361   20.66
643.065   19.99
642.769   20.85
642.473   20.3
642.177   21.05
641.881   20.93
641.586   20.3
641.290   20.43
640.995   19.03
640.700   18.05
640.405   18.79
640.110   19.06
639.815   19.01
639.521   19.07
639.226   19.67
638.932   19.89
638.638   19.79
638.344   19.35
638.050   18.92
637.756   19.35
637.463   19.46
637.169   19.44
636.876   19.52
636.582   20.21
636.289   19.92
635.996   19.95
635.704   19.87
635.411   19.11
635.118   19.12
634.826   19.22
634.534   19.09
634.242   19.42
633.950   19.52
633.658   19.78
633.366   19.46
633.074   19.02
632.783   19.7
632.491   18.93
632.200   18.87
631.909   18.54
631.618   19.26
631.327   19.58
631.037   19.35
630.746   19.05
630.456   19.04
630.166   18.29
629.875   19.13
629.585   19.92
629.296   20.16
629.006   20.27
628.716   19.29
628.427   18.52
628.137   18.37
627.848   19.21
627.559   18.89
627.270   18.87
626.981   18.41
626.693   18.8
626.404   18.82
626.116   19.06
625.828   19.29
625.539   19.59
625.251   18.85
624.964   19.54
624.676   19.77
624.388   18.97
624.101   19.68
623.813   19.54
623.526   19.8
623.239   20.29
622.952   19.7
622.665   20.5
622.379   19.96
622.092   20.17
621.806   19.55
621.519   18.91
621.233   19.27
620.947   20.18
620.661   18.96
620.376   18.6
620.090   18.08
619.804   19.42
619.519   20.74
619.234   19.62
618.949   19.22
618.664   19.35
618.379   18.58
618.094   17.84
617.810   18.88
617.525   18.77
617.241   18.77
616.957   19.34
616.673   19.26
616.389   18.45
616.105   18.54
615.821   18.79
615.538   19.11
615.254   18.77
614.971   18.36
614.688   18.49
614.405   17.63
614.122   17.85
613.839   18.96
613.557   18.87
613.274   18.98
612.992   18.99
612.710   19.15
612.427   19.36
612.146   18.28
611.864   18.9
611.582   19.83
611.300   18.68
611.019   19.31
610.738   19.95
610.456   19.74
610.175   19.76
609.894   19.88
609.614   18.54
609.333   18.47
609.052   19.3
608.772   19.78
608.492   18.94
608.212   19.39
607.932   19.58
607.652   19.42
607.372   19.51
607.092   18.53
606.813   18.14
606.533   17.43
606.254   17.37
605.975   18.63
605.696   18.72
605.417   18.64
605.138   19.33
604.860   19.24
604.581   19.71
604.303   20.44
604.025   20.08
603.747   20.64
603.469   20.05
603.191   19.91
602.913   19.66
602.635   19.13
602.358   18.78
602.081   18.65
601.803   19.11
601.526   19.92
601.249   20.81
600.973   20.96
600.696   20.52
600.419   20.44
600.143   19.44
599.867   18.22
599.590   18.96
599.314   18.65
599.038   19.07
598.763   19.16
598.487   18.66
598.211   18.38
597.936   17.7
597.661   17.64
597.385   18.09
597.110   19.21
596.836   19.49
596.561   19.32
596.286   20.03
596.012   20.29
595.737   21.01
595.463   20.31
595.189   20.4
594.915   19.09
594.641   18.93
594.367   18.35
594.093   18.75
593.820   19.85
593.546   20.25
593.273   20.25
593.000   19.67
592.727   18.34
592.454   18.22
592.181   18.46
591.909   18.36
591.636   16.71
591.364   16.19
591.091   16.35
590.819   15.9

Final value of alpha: 645.438 nm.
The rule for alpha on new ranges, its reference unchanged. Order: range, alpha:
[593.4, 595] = 593.546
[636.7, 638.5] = 636.876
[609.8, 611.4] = 610.738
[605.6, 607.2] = 605.696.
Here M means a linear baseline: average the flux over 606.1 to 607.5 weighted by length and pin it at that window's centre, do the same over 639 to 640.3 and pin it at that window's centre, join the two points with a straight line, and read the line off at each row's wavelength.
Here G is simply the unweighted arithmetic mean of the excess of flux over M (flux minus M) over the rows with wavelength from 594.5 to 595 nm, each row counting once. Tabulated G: 1.20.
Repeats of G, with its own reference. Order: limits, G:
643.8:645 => 0.97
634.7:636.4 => 0.43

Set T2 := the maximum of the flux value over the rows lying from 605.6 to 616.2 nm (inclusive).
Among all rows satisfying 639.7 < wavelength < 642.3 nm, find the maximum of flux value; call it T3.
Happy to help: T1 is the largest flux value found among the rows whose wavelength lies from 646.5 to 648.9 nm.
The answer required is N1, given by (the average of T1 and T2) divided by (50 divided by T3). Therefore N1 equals 8.69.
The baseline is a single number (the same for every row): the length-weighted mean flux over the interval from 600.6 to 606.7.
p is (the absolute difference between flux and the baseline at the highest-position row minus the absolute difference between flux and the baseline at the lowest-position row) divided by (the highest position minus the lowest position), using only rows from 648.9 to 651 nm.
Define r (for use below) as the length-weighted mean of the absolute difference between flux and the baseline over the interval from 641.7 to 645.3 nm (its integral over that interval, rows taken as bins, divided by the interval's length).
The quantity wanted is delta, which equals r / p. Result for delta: 1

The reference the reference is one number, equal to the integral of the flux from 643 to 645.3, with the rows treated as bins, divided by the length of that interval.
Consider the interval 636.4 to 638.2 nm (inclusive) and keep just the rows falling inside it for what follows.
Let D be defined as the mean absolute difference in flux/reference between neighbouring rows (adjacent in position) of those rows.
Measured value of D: 0.013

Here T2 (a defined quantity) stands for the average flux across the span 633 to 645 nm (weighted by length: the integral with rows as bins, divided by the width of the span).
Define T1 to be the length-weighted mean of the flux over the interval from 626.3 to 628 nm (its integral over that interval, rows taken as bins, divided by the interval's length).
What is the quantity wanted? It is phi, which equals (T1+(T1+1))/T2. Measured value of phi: 1.96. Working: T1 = 18.8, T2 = 19.73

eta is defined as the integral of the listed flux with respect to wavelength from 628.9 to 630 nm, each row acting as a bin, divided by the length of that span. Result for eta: 19.9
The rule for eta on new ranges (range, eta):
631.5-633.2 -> 19.1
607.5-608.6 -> 19.3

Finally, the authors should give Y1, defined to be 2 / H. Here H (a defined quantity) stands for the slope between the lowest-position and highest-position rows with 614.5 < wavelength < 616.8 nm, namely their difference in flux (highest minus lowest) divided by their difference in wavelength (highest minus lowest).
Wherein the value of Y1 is 5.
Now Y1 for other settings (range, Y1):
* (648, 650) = 16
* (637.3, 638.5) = -16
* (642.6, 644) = -7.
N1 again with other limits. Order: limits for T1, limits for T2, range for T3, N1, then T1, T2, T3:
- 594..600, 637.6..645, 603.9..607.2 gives 8.60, 21.01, 21.05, 20.44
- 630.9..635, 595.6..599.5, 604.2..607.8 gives 8.34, 19.78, 21.01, 20.44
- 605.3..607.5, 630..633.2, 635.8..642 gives 8.21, 19.51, 19.7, 20.93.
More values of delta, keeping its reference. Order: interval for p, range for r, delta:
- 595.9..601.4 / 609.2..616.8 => 7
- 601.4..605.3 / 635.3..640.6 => -3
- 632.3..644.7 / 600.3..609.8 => 45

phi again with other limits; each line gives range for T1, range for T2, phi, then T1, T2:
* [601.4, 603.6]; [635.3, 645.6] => 2.00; 19.4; 19.86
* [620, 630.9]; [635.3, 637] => 2.00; 19.3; 19.78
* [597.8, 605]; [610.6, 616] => 2.12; 19.5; 18.85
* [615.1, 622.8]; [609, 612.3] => 2.05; 19.2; 19.22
